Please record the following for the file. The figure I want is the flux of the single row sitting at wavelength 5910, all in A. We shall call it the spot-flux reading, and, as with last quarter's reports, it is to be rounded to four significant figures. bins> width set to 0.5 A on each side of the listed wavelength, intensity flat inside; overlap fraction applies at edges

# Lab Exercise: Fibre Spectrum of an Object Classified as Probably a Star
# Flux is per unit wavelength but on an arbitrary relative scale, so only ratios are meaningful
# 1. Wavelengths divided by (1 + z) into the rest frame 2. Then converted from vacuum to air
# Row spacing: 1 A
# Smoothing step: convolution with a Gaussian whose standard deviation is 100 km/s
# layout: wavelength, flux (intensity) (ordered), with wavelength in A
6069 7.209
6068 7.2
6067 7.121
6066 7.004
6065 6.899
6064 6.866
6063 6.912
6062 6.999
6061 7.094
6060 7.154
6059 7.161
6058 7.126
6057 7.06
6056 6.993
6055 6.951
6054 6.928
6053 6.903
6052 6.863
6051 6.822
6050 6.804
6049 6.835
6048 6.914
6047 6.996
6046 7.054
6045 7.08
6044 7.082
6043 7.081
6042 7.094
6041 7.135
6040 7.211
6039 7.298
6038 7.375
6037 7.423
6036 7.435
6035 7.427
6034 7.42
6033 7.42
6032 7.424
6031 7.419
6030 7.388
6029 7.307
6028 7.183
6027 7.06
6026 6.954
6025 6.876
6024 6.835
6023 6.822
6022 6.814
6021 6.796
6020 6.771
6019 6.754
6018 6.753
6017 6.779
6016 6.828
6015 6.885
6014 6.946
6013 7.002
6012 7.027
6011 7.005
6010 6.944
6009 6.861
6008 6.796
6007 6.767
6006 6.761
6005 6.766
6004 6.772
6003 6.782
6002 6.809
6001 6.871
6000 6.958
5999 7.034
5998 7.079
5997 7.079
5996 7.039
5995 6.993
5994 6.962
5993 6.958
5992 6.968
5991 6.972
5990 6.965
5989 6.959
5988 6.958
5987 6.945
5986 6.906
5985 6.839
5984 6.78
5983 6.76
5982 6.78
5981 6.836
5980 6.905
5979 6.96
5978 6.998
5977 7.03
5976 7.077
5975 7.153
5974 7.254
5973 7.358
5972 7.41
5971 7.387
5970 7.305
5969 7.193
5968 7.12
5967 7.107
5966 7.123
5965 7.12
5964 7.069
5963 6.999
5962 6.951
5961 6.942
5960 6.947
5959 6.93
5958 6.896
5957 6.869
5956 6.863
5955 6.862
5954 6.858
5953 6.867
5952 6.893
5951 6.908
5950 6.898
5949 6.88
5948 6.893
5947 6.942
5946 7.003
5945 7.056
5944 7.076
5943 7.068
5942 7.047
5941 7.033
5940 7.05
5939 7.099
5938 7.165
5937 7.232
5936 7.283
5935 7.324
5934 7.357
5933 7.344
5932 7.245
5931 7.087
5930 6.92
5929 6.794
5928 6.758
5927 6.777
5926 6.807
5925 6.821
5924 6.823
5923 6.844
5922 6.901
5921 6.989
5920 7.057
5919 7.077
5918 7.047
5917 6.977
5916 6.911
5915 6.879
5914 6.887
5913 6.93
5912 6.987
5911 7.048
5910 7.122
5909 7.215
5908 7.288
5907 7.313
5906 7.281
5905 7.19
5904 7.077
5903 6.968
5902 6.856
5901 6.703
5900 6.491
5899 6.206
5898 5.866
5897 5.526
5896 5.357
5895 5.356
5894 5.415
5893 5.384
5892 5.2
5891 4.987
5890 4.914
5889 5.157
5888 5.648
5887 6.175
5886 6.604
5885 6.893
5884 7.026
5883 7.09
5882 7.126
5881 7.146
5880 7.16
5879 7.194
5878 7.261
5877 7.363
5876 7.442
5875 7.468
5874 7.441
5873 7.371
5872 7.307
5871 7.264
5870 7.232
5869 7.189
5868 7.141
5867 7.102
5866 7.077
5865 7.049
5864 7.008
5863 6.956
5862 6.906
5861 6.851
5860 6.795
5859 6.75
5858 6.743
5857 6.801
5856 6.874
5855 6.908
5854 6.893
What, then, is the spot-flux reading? 7.122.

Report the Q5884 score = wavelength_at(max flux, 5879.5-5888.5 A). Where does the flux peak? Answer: 5880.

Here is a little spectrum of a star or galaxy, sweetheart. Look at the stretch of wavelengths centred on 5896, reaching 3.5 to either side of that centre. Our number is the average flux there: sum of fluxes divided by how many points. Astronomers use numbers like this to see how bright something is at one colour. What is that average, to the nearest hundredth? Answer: 5.59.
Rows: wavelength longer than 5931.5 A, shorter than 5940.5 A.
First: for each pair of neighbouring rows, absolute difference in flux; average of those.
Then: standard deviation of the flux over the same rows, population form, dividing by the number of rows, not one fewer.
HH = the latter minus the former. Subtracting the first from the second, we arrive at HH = 0.050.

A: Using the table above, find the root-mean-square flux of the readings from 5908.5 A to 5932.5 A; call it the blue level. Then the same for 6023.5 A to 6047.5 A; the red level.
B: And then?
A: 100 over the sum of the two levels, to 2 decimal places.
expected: 7.06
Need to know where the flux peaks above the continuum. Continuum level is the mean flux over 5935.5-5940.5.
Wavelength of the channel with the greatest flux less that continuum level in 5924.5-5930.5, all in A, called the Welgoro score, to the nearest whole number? 5930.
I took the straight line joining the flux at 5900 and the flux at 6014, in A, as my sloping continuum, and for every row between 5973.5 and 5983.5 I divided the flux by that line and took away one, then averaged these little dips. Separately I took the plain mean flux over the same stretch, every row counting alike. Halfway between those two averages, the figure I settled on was 3.50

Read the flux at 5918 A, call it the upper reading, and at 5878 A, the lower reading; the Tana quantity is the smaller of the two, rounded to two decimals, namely 7.05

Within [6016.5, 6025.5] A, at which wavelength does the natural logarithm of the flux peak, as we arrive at 6025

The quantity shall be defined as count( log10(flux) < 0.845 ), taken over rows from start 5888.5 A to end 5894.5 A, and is 6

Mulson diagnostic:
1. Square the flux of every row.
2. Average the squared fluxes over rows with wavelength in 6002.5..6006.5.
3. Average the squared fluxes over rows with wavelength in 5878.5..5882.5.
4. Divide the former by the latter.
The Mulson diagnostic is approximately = 0.89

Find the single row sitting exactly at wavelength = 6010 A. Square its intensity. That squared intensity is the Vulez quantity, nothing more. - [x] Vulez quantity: 48.2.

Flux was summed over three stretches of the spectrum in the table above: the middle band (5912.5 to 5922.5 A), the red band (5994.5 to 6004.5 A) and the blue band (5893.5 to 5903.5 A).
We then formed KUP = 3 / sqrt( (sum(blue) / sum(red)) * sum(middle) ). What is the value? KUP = 0.384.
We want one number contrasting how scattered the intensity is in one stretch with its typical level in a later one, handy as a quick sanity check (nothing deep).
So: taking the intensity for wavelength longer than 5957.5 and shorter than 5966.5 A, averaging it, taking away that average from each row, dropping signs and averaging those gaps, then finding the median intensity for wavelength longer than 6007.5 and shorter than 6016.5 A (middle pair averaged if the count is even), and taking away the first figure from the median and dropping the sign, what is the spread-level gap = 6.87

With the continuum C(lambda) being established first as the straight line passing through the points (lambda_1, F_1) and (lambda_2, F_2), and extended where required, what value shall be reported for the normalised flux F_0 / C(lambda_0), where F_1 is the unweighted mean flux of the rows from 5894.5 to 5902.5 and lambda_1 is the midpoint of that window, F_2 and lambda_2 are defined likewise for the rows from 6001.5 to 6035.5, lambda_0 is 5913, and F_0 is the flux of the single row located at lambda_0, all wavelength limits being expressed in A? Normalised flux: 1.13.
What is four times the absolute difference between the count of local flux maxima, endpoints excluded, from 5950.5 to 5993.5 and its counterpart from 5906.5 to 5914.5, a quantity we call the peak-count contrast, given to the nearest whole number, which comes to 16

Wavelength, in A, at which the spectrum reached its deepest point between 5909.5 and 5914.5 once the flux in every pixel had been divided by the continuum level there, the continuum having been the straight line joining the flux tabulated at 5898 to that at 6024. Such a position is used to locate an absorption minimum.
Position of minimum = 5914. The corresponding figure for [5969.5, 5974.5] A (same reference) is 5974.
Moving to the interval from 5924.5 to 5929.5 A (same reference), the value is 5928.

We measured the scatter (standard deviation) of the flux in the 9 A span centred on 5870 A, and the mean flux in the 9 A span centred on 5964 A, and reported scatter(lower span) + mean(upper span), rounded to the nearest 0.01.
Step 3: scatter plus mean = 7.16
